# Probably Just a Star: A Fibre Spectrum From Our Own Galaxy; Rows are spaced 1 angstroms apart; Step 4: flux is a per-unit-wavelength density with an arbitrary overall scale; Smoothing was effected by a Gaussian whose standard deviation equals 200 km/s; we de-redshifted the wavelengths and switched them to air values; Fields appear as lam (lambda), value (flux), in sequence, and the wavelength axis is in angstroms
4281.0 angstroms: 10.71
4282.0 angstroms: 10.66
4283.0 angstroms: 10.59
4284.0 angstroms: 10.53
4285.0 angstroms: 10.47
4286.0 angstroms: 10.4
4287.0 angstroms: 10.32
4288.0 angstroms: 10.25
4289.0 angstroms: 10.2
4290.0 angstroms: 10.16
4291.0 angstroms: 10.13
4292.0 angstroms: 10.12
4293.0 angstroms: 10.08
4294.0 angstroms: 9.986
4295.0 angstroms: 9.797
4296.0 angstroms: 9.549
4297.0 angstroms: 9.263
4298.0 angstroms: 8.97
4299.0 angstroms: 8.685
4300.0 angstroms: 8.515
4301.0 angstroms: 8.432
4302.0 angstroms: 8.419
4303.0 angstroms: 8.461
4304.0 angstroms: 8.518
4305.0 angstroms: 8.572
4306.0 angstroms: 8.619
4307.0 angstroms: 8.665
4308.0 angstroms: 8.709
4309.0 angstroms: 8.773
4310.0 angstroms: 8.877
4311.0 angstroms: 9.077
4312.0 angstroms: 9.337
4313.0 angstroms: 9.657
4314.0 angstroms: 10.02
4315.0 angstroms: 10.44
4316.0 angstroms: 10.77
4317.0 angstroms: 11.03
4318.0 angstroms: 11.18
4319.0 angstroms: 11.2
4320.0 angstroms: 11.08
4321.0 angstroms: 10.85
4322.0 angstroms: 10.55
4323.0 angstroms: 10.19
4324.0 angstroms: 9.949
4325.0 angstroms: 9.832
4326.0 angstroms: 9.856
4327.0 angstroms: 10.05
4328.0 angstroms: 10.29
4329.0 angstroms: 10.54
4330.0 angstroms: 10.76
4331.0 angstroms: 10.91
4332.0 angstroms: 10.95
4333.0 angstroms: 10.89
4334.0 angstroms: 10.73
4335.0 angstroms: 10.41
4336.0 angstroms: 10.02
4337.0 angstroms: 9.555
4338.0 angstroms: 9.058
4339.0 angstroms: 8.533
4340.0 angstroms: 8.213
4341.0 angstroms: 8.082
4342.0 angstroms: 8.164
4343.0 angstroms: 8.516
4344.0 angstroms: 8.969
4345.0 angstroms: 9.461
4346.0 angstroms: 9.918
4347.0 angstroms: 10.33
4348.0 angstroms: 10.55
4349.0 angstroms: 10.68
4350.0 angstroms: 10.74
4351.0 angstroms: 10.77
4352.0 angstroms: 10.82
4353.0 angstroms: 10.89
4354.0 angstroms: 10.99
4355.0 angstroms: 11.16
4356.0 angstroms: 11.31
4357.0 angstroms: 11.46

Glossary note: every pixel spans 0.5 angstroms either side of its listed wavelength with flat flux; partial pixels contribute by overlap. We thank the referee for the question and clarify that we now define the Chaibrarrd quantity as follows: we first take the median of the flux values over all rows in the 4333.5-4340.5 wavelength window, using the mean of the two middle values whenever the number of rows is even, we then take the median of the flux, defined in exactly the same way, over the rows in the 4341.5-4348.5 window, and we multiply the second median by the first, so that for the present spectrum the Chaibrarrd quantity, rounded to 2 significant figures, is 90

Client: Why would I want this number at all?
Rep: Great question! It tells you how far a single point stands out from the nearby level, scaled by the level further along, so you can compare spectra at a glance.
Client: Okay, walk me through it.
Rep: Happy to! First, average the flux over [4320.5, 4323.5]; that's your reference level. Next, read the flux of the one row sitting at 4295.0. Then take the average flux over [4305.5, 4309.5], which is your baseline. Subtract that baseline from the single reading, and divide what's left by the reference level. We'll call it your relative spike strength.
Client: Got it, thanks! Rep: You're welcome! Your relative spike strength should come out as 0.10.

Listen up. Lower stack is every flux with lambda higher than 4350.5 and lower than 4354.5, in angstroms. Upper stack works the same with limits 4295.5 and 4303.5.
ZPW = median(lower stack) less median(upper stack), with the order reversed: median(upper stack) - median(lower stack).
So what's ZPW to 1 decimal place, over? -2.3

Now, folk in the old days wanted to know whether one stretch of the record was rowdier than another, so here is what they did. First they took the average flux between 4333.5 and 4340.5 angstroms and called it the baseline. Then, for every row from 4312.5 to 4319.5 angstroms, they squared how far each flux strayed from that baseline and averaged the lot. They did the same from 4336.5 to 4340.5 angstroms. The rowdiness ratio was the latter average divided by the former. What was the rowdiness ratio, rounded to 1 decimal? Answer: 0.5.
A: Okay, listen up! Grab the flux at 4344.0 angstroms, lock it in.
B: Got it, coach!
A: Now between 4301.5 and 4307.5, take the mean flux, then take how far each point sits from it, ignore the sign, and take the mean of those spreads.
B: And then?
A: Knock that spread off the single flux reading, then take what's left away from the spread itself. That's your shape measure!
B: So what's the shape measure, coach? -8.8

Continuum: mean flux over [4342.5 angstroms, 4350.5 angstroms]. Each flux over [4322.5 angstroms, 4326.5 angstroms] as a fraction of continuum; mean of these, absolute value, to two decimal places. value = 1.01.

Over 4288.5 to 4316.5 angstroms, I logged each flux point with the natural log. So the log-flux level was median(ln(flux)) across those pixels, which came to 2.22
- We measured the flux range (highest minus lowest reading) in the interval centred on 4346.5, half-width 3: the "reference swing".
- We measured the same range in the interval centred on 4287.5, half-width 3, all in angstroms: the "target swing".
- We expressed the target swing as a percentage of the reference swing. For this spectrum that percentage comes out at 18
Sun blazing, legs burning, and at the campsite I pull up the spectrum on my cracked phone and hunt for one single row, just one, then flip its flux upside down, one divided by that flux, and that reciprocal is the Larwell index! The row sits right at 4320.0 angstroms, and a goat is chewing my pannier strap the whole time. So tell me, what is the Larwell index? 0.090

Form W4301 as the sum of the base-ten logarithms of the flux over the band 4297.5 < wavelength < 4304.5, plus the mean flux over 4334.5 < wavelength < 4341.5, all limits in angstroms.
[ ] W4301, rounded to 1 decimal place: 15.7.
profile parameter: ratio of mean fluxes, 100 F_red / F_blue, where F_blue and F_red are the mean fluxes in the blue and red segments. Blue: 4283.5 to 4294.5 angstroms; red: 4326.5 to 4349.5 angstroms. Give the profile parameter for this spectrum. 96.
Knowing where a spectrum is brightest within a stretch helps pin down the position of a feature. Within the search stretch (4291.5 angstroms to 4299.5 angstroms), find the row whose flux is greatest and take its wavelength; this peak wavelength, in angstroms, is 4292.0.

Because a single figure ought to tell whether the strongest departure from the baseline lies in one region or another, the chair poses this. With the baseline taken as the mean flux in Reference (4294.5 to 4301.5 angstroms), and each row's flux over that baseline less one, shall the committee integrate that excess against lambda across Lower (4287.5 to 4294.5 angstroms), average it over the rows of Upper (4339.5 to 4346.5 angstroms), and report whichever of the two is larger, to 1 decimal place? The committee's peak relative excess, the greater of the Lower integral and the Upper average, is 0.9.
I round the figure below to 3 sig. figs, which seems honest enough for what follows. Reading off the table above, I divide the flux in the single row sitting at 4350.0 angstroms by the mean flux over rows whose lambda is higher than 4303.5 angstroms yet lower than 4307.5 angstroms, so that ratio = 1.25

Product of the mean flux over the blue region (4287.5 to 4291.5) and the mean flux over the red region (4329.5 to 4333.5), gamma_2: 110.8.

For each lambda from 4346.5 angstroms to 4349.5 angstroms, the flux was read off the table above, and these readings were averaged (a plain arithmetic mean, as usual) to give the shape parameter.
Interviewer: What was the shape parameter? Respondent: 10.5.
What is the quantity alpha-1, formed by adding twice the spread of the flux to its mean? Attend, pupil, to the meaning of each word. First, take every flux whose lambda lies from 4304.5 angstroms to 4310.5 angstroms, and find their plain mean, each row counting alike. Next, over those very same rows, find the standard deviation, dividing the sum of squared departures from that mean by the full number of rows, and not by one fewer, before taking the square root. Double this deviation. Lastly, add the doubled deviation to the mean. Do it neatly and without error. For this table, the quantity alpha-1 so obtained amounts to 8.9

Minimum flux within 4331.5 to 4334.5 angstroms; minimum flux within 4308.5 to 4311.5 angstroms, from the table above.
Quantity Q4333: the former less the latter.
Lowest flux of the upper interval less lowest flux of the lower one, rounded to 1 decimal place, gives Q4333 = 2.0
